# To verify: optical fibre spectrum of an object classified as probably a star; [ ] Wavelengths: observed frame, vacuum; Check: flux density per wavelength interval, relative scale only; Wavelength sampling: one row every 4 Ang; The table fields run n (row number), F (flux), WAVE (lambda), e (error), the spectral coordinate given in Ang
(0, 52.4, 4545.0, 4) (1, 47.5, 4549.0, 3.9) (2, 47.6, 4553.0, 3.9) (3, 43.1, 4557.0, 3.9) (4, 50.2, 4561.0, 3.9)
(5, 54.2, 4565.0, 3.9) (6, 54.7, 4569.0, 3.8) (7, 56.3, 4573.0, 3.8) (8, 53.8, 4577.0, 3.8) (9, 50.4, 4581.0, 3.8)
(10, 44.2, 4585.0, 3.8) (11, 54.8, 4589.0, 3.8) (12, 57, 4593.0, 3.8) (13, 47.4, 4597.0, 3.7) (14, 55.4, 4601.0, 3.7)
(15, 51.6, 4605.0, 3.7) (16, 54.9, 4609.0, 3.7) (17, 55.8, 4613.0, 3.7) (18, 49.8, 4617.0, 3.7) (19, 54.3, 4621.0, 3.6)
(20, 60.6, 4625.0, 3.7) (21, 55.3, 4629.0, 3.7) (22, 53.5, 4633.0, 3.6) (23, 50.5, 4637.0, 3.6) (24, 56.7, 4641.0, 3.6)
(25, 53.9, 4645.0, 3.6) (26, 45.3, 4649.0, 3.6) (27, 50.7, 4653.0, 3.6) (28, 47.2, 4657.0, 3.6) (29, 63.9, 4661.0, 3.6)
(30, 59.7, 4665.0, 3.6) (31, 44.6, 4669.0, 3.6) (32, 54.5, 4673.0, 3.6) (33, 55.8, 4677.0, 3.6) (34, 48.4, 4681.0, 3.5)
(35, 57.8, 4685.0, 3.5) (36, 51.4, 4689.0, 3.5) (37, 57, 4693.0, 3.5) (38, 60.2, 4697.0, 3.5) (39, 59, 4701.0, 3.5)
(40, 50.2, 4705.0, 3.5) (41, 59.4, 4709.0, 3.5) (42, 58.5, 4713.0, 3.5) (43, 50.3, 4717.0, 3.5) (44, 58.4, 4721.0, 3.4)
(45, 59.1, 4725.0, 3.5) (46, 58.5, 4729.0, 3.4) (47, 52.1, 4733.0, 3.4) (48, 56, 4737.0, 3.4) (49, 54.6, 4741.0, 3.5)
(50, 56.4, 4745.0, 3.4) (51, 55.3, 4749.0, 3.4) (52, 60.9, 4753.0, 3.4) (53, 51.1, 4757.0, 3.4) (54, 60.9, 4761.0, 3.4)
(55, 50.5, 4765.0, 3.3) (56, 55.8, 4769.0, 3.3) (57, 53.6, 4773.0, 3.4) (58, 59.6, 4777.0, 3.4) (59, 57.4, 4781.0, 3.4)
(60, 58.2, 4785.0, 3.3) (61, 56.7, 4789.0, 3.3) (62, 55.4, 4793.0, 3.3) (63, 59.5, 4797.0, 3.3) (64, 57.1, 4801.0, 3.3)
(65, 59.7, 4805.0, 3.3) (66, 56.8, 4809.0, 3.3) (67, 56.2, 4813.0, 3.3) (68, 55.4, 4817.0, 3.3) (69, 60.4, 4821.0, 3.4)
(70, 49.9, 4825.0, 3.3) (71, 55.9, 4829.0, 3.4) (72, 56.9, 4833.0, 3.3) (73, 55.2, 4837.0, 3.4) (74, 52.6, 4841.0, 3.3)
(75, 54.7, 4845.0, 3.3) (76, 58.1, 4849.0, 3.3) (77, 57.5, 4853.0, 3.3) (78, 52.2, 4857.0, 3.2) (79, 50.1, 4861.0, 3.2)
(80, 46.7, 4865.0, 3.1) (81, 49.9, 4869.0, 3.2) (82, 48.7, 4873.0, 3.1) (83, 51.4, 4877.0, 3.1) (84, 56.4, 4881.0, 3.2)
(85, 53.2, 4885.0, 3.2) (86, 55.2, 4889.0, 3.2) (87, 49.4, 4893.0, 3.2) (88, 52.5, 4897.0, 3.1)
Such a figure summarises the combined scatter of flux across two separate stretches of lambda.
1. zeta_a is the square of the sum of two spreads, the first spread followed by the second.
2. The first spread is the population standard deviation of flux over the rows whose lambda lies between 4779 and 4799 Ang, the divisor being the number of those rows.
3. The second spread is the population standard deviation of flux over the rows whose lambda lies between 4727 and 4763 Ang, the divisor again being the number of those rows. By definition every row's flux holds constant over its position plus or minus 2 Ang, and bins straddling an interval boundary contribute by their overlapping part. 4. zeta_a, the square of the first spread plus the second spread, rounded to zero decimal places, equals 22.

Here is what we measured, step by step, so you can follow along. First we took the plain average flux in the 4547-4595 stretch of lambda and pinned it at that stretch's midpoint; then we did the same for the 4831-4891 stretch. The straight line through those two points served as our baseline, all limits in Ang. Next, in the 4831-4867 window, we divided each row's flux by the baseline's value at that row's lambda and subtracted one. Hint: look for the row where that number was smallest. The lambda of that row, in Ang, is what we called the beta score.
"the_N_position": 4865.0 Ang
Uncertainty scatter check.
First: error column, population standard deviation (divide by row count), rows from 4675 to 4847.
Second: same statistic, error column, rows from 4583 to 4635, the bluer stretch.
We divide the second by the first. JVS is 0.73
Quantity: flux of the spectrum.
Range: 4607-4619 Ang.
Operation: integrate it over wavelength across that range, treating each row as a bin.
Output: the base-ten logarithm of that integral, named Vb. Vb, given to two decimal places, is 2.81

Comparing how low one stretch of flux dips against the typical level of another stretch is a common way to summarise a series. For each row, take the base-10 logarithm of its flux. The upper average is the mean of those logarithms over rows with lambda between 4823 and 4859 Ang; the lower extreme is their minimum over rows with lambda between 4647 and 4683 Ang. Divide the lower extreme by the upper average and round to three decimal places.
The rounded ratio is 0.949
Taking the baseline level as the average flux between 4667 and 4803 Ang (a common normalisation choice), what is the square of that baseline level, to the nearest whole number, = 3104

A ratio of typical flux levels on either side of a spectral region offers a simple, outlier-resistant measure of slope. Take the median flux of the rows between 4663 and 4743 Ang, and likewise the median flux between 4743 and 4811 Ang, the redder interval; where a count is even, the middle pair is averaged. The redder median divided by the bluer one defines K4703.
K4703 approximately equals 1.01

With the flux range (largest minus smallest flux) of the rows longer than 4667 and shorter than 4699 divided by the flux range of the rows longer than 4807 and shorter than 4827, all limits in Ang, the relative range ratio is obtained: 1.5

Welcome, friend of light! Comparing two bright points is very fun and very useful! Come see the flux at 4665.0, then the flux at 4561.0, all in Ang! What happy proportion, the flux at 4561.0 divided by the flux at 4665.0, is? 0.84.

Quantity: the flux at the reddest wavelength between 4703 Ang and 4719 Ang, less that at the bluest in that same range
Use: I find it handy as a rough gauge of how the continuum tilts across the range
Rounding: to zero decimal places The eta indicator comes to 0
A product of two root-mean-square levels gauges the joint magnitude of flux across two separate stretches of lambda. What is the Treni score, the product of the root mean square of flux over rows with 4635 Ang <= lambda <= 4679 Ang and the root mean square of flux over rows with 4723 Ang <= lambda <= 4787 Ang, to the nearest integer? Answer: 3002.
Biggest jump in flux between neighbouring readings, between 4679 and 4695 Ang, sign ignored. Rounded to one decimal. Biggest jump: 9.4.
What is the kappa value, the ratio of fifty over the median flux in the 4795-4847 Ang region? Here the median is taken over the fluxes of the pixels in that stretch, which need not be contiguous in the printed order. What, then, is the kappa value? 0.890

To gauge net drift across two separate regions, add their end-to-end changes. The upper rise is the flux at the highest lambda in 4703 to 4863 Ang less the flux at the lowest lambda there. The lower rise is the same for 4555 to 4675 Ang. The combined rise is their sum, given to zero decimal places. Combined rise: 11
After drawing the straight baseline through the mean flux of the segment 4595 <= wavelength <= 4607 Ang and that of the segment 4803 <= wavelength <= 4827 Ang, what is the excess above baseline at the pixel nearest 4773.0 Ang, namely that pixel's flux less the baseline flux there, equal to -1.8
